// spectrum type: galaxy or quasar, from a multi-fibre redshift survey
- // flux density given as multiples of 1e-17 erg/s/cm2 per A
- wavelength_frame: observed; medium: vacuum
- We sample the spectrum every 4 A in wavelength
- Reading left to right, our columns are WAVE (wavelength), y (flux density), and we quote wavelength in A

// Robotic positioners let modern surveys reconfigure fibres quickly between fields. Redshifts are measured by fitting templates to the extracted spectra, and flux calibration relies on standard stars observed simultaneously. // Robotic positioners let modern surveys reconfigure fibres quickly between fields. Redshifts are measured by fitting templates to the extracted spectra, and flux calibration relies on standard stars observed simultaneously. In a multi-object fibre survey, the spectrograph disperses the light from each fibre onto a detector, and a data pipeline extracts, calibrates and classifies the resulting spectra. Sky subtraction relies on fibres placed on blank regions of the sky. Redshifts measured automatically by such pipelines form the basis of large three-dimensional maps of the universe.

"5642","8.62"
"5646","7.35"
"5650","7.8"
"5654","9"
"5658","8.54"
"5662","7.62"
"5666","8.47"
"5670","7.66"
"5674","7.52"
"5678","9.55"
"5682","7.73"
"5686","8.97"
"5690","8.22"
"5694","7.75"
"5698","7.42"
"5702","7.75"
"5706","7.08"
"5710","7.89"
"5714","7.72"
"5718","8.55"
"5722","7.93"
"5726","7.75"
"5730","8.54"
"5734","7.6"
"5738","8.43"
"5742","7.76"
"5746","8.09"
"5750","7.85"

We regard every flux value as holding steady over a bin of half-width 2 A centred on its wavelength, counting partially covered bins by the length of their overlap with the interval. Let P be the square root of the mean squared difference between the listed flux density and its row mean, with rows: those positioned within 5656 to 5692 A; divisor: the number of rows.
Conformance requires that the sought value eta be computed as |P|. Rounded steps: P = 0.66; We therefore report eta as 0.66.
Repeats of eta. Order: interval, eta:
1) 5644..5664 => 0.61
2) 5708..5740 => 0.37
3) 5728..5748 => 0.37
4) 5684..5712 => 0.56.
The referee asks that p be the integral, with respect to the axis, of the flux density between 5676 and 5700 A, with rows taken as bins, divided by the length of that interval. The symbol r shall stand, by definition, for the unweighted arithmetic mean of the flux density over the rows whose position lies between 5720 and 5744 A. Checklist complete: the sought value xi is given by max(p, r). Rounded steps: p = 8.27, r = 8.0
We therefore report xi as 8.27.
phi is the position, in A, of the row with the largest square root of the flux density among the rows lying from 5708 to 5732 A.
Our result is 5718 A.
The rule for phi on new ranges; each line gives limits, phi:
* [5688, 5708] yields 5690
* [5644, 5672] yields 5654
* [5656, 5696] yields 5678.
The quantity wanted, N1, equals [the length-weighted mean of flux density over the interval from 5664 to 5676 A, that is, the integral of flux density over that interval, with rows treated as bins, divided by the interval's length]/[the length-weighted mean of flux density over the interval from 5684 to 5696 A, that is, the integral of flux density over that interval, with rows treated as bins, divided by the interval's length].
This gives 0.95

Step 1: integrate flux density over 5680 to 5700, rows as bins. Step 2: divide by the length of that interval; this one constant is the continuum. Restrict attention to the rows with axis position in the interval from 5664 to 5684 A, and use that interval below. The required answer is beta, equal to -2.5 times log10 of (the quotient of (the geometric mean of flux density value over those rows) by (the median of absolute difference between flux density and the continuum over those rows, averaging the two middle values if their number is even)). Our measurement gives -3.14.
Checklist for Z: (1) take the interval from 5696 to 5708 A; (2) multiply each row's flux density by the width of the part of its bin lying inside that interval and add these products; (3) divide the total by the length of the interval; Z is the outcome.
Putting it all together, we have 7.42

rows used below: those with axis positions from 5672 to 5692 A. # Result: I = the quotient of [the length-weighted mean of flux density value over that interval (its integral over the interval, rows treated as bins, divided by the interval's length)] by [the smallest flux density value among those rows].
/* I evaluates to 1.12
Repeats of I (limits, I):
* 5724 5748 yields 1.06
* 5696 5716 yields 1.07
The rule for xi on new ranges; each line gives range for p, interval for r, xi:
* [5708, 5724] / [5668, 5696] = 8.20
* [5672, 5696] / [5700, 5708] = 8.29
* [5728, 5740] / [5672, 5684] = 8.27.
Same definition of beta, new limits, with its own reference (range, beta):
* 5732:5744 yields -3.21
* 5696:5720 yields -3.17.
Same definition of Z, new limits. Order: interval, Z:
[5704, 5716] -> 7.56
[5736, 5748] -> 8.09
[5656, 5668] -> 8.21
